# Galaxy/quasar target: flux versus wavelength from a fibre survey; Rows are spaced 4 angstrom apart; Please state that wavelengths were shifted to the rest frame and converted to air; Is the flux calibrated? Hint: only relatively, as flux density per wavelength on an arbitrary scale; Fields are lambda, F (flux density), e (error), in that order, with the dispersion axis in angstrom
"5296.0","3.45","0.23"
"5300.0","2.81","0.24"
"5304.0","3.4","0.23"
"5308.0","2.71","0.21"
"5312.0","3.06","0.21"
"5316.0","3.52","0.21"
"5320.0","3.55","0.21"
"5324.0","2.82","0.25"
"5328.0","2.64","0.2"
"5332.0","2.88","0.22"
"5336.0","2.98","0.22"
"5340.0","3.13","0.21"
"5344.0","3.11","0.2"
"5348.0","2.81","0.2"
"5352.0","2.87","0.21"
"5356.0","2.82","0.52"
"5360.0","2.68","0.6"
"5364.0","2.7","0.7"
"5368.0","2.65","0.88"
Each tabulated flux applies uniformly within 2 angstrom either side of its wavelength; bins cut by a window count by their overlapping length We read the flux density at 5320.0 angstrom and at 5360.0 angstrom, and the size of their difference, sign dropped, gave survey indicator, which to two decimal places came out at 0.87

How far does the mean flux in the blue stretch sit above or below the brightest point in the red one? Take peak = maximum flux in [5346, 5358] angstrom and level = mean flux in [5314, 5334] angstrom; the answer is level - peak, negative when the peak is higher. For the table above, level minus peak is 0.21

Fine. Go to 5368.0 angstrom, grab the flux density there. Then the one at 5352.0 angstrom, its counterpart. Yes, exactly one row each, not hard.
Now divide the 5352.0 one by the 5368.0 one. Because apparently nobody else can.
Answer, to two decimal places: 1.08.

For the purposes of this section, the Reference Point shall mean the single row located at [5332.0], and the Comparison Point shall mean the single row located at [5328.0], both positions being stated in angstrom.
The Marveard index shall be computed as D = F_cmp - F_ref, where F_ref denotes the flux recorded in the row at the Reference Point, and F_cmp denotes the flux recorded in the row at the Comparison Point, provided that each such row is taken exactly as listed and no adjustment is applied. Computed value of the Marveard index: -0.2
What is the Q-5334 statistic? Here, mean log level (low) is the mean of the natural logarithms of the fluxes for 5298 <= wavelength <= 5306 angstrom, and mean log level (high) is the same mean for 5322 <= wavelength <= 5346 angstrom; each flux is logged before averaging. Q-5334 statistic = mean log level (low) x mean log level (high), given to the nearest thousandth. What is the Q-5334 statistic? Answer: 1.210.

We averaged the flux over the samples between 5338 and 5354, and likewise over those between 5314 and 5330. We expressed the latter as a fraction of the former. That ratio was 1.05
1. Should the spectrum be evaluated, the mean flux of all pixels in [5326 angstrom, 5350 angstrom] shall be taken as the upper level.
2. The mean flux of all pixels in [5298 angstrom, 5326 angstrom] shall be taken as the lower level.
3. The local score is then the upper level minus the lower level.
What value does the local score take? -0.20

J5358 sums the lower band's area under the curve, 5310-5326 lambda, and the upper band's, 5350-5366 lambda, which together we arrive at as 96.1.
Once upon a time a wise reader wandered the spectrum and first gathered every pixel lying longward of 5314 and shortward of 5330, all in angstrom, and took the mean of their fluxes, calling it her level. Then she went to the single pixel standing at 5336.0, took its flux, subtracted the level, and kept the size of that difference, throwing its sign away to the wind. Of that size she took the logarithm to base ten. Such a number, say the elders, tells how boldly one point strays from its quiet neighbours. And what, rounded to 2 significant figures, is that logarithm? -0.82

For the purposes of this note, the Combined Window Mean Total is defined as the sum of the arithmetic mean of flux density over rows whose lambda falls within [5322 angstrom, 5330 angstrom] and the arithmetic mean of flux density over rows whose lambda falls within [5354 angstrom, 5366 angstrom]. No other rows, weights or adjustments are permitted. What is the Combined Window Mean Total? 5.46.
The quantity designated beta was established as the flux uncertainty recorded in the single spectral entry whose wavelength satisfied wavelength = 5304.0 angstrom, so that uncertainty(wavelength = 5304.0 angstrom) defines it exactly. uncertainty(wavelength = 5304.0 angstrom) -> 0.23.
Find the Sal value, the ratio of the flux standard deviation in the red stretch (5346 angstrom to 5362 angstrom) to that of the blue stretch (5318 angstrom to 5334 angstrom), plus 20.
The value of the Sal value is 20.2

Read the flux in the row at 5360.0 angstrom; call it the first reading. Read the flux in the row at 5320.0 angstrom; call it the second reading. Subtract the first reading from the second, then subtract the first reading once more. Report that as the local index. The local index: -1.81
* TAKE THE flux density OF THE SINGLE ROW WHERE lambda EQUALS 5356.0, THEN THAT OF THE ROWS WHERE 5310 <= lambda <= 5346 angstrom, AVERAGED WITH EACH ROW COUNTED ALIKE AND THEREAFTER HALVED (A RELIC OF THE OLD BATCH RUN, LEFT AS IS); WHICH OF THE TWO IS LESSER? 1.54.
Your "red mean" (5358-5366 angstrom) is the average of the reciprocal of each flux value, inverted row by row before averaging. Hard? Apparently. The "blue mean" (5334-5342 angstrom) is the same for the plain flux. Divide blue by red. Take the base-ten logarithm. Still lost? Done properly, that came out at 0.915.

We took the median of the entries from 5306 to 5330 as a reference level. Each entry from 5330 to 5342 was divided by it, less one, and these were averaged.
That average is 0.019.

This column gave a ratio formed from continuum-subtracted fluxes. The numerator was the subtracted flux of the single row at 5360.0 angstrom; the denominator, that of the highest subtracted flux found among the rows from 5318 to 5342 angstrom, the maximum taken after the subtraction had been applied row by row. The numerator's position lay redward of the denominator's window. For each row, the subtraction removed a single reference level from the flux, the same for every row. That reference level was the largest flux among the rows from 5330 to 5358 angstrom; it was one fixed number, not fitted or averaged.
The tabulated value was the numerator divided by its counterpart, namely -1.1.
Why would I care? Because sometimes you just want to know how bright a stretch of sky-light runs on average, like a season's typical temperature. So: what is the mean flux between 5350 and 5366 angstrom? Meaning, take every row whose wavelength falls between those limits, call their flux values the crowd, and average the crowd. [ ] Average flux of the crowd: 2.77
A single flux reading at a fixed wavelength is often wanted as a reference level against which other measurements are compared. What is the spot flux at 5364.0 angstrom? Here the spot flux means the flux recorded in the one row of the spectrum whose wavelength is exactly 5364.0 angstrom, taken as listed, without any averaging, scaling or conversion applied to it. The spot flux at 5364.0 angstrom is 2.7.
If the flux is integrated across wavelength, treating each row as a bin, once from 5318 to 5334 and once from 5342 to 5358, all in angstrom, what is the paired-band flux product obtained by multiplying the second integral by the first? 2209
